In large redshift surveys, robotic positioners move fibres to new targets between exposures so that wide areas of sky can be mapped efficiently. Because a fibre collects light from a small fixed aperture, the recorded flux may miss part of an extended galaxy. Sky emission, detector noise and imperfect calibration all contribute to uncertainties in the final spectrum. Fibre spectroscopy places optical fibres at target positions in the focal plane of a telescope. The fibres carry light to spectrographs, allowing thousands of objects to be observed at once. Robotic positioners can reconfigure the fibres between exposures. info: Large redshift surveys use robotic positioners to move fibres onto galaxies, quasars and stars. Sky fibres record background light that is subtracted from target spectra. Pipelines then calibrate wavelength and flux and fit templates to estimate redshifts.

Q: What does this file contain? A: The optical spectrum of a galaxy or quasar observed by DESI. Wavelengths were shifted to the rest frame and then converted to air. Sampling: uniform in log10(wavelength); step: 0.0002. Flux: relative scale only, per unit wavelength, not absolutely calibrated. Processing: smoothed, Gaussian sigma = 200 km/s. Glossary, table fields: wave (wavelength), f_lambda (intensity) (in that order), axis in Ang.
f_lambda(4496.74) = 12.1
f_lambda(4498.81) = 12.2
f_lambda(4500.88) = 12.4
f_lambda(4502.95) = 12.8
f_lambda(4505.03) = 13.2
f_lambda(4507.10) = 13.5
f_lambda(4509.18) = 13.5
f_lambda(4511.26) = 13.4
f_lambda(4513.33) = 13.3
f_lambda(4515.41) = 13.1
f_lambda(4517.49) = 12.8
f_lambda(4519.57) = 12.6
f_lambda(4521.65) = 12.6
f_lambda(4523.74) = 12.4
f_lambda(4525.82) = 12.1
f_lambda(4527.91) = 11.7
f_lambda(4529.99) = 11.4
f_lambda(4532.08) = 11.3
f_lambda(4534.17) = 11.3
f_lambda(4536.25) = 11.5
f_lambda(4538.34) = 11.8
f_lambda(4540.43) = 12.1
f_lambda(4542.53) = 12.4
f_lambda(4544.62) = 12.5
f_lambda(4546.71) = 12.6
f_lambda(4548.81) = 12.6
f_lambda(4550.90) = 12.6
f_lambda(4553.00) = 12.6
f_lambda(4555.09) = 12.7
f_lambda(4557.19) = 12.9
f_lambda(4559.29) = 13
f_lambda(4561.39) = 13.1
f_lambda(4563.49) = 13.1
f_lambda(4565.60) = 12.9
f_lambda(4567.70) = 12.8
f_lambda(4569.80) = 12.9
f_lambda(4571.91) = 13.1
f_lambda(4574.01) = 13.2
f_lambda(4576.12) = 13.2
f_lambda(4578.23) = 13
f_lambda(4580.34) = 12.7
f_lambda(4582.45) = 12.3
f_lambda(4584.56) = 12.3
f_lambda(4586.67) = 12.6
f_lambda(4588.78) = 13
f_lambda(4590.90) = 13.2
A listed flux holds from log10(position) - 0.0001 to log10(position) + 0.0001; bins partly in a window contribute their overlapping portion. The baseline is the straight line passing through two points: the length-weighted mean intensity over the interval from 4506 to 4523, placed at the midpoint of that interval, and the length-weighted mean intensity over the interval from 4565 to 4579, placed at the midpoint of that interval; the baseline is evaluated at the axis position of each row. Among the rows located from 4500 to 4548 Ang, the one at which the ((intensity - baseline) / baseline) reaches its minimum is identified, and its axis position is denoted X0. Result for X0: 4532.08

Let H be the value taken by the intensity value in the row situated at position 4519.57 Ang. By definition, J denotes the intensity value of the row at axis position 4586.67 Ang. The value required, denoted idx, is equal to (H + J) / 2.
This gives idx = 12.6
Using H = 12.6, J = 12.6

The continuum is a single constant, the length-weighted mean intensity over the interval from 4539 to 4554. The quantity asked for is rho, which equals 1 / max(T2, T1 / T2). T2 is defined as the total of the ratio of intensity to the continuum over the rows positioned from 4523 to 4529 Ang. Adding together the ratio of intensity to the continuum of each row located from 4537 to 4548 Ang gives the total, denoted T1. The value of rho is 0.34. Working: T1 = 4.9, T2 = 2.9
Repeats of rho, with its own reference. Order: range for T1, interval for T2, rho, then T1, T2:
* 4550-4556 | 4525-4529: 0.52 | 3.0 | 1.9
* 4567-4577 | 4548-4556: 0.25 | 5.2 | 4.1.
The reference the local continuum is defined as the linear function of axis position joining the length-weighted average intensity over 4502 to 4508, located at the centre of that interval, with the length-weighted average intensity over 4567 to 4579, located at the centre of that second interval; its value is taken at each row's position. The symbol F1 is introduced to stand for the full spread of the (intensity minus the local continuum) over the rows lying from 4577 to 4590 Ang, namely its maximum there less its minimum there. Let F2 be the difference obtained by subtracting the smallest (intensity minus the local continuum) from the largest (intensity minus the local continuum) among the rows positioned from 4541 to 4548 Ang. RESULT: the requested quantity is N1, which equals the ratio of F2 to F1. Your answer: 0.3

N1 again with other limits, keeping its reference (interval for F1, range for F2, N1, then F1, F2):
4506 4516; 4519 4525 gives 0.5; 0.39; 0.20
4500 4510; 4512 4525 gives 0.8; 1.11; 0.88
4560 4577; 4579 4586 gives 1.0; 0.42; 0.40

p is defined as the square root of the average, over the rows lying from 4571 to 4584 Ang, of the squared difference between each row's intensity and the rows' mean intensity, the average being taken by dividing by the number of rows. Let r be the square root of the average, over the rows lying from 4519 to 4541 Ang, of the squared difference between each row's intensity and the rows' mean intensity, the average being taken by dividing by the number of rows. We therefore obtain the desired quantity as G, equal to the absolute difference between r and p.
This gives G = 0.15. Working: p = 0.32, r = 0.48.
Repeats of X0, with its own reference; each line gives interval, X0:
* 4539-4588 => 4540.43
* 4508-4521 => 4519.57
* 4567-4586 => 4582.45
